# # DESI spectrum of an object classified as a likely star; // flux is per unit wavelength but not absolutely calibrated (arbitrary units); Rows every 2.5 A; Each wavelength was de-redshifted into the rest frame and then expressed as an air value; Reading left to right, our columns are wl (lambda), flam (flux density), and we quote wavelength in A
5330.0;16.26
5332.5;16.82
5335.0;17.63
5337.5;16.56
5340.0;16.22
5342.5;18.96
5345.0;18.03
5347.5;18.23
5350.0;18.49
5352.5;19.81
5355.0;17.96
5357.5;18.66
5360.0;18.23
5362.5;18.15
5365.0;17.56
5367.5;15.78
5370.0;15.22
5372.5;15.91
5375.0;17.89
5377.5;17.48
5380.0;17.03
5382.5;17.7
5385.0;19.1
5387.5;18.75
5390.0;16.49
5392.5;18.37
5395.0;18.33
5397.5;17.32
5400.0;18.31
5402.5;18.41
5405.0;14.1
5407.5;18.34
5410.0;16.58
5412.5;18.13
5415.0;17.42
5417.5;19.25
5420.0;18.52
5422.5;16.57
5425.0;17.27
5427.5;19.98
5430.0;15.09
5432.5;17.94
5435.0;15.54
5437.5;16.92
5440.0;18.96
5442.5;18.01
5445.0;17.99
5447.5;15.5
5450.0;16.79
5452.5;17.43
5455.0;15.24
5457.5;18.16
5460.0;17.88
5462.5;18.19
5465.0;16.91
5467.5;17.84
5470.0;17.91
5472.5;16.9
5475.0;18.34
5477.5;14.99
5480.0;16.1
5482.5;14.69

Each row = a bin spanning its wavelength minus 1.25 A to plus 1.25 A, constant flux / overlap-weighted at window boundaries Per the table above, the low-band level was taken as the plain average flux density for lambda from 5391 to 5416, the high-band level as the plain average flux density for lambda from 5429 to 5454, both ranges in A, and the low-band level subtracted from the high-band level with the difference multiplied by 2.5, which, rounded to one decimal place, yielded -1.3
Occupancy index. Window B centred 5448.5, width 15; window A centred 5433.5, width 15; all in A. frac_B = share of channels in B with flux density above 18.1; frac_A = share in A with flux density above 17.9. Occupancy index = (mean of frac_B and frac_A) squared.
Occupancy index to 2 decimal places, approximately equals 0.06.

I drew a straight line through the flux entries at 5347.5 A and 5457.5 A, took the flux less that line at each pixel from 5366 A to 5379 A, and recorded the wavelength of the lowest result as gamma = 5370.0 A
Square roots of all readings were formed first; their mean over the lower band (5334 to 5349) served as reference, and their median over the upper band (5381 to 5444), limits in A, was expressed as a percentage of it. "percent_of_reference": 101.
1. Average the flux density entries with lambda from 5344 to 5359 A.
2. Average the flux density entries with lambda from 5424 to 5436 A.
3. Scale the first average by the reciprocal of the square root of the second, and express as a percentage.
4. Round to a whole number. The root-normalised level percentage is 447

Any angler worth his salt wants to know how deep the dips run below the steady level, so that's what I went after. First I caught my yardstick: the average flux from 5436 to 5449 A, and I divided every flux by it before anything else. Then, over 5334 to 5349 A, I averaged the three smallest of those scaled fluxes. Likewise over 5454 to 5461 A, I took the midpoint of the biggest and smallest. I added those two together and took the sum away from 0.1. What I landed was -1.82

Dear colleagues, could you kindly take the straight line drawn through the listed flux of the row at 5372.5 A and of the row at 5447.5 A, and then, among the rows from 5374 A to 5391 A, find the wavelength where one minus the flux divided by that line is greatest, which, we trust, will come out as 5390.0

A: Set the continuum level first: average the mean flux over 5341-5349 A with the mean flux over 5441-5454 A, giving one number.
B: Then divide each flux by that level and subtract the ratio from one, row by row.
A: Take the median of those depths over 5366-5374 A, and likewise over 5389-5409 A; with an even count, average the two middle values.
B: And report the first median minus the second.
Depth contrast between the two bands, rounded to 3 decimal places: 0.143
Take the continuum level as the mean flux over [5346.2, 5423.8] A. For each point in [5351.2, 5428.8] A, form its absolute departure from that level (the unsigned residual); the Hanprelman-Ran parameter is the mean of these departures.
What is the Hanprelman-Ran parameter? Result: 0.99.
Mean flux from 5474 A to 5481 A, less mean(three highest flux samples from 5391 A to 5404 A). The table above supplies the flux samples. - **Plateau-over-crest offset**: -1.9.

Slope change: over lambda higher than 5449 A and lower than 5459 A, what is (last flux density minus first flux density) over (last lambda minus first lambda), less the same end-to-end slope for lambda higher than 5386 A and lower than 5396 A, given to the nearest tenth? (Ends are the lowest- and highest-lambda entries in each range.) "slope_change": 0.2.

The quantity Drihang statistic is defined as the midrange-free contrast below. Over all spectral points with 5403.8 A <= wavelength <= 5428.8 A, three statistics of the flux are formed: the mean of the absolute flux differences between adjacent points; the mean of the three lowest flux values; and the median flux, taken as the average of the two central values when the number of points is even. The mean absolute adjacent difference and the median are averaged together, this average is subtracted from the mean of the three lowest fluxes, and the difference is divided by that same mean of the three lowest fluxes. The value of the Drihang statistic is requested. 0.38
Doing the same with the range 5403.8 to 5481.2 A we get 0.35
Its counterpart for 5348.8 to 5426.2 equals 0.36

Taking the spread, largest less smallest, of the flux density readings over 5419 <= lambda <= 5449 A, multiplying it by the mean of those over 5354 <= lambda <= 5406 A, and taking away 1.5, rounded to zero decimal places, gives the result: 84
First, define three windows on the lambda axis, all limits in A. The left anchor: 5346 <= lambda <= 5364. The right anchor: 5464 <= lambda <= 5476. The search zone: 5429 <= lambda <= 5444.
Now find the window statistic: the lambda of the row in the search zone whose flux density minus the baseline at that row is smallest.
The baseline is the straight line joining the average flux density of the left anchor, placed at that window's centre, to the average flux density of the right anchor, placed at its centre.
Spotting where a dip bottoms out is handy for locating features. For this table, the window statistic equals 5430.0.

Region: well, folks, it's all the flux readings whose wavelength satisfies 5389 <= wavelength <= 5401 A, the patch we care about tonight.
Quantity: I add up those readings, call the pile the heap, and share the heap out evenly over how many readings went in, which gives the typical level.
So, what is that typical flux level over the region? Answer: 17.8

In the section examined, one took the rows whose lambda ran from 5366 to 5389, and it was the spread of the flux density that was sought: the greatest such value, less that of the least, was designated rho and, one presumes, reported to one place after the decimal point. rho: 3.9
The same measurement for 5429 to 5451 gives 3.9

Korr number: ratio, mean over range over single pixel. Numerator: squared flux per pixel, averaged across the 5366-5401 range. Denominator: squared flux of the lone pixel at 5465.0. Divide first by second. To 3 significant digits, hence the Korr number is 1.06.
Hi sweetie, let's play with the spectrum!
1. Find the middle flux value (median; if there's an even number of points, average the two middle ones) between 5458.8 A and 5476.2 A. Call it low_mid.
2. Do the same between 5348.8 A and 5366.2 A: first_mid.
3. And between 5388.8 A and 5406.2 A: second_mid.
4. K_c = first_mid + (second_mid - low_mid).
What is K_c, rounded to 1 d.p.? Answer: 18.7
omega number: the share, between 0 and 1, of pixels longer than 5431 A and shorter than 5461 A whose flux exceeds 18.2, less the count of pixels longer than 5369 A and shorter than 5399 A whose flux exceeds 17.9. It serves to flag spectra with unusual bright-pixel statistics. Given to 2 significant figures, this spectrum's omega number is -3.9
